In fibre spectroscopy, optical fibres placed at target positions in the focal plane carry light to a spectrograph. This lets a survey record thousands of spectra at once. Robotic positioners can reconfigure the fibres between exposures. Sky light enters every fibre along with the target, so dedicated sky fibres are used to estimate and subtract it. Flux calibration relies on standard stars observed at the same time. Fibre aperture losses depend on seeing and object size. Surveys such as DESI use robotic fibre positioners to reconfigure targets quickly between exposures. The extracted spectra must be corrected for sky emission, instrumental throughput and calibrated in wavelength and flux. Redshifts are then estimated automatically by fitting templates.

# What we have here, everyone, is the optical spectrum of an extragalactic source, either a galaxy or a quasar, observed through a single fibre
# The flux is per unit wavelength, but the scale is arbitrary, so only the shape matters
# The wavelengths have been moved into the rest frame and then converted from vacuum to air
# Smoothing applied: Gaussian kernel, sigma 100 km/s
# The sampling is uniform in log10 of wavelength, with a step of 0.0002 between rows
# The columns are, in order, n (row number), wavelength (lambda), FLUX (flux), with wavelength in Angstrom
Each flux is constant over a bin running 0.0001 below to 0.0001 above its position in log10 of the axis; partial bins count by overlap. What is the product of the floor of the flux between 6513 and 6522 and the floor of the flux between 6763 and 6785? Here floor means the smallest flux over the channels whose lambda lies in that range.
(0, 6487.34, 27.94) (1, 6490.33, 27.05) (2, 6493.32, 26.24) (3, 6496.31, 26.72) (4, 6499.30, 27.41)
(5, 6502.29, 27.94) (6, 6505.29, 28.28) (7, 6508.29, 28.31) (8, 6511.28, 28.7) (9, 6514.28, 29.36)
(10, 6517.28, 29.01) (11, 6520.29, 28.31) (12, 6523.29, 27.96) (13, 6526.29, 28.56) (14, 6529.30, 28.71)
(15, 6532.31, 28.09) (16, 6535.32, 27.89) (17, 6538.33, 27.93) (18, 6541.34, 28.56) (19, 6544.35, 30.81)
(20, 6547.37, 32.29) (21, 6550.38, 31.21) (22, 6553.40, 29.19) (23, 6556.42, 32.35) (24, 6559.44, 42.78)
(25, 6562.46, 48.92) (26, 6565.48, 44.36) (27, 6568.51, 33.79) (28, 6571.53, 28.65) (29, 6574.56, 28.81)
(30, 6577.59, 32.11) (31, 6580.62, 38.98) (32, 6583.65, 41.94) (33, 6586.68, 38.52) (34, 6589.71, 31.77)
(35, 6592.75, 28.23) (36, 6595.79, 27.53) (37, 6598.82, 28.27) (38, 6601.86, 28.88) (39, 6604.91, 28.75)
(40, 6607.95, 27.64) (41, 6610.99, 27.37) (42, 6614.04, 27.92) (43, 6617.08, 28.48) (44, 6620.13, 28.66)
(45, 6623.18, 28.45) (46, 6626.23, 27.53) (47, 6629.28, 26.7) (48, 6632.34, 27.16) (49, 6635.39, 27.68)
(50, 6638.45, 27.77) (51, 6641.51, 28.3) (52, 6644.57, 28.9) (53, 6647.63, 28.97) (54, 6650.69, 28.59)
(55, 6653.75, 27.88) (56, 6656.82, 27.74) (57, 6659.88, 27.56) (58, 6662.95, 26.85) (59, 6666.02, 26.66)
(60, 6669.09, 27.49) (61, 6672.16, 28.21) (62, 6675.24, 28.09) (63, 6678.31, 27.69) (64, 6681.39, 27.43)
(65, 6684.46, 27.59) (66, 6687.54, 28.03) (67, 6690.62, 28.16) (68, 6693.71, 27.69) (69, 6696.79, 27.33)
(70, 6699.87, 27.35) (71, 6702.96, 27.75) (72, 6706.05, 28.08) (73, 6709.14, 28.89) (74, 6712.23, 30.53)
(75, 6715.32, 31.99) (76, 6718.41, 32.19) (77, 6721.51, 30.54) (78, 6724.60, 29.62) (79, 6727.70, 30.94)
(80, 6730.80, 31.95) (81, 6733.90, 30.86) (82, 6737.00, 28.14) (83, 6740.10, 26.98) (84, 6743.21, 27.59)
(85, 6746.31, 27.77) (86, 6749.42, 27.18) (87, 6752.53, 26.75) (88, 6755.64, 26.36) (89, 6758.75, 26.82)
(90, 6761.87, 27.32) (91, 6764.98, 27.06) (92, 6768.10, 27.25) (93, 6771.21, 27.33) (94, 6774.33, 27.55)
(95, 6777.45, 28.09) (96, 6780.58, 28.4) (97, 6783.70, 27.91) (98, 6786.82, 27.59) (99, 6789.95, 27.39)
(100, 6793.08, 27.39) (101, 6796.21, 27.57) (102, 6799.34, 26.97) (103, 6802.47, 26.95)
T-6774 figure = 766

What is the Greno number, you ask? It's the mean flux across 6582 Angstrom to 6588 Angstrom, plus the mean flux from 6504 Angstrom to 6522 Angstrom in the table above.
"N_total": 68.9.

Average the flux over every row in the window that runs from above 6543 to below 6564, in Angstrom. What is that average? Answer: 35.4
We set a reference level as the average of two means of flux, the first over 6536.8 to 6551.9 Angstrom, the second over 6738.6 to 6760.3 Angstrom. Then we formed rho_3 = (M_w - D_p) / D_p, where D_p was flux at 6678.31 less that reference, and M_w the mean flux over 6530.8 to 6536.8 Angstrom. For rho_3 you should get -31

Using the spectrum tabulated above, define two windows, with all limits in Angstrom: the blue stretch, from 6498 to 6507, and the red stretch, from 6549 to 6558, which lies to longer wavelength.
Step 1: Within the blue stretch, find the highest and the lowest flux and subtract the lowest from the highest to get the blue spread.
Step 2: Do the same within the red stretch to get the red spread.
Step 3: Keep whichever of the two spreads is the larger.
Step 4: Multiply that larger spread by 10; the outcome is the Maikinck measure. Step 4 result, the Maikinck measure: 32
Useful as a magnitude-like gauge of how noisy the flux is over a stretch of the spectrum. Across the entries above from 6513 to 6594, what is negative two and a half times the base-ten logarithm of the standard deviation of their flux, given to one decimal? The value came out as -1.9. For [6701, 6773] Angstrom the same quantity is -0.7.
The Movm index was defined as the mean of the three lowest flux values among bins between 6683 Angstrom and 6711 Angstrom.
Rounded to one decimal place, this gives 27.4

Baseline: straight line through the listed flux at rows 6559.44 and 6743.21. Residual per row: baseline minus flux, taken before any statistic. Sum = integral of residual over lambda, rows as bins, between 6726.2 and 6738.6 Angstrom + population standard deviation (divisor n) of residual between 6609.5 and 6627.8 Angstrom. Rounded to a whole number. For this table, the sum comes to -24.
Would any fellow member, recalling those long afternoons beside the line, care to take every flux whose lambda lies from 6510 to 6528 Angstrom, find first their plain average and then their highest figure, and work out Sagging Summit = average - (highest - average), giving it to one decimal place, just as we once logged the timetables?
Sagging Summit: 27.9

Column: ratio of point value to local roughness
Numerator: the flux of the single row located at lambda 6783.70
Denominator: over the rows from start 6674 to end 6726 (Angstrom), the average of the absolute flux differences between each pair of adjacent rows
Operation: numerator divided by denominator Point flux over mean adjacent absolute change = 46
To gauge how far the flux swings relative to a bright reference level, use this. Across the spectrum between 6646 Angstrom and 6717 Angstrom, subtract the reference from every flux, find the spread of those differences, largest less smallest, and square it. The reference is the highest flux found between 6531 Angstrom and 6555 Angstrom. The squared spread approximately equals 28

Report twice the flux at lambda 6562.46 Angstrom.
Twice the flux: 97.8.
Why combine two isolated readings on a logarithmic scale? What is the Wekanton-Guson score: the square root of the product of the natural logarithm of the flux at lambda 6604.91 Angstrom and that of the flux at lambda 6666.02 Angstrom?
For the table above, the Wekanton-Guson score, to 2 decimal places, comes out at 3.32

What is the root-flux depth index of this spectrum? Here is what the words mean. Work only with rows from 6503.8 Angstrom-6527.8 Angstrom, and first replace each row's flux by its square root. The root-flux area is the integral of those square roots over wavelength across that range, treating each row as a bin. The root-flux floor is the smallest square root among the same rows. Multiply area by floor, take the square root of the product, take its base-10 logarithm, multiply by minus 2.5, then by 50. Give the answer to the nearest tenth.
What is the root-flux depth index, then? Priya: -177.0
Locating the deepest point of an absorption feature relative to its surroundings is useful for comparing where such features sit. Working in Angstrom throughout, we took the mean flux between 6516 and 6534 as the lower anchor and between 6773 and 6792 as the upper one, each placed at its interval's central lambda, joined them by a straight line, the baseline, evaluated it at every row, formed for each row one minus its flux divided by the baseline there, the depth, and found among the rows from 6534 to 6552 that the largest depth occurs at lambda 6535.32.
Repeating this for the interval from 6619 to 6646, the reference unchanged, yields 6629.28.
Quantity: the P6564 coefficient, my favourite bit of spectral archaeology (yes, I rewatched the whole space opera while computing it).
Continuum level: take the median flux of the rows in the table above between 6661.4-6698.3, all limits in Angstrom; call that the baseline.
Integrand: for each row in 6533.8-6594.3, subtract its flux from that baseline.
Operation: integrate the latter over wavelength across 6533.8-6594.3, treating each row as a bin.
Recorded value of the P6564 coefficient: -382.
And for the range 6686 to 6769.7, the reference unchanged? -77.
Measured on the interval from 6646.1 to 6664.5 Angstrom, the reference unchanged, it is -5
